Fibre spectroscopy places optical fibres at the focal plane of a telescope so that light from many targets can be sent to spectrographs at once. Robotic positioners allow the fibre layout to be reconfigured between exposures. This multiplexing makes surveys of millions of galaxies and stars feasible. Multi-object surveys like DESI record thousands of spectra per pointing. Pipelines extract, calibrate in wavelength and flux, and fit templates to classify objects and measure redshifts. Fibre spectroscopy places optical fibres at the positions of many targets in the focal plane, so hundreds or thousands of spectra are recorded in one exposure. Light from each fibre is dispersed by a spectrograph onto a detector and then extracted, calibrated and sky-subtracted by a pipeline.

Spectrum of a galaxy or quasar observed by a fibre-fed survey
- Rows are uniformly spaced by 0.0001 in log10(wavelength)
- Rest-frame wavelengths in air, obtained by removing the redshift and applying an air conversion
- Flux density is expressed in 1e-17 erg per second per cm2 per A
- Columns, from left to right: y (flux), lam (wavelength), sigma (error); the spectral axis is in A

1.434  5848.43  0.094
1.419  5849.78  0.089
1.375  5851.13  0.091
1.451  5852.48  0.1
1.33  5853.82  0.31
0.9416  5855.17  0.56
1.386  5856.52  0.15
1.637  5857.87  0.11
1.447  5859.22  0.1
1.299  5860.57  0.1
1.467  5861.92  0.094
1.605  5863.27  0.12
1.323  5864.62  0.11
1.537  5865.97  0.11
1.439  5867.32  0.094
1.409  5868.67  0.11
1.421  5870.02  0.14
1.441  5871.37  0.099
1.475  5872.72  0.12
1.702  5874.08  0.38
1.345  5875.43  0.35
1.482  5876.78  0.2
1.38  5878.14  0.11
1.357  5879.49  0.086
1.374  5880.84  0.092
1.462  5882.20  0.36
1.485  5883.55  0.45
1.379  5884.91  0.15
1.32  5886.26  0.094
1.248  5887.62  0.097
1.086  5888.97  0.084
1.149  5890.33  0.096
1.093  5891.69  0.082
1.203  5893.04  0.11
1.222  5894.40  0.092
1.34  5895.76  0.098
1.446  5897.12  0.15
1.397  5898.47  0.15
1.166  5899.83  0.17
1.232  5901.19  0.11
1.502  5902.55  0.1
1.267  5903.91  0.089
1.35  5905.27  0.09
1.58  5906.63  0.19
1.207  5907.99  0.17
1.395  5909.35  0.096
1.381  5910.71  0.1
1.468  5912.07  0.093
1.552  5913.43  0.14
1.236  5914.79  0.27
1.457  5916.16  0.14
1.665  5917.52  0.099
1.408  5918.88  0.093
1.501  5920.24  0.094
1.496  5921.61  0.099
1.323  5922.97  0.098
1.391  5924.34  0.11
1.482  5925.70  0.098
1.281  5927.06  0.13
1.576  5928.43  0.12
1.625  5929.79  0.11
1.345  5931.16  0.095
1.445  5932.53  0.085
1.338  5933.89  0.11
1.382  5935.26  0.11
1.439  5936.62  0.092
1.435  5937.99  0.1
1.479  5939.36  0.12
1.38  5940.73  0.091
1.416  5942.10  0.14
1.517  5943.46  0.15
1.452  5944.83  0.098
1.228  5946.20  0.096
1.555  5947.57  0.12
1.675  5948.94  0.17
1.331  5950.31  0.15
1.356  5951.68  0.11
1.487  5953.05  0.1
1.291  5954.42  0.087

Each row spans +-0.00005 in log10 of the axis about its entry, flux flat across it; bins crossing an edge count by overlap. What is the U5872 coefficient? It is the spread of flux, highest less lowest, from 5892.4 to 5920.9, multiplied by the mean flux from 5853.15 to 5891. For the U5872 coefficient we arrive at 0.7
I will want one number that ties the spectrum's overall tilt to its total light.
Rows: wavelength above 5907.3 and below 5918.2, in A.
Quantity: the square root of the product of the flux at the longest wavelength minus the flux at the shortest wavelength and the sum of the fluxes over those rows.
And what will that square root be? 2.3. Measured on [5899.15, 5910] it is 1.6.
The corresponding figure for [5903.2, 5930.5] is 3.2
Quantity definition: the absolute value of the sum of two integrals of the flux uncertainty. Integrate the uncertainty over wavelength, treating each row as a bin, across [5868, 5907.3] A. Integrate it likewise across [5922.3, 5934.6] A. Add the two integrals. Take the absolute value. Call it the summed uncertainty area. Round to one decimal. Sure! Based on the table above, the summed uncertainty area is 7.3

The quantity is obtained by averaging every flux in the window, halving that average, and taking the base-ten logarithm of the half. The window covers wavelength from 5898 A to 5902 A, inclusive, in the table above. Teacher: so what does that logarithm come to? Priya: -0.199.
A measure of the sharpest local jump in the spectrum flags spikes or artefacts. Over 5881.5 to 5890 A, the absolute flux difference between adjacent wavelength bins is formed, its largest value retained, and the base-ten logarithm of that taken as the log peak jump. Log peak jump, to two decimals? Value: -0.79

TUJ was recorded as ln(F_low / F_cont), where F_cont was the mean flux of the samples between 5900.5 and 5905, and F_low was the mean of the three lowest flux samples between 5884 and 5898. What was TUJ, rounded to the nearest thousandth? -0.184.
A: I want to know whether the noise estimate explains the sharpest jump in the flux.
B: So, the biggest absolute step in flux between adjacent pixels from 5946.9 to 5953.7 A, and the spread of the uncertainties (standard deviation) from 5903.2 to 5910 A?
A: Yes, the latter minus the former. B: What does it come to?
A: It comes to -0.30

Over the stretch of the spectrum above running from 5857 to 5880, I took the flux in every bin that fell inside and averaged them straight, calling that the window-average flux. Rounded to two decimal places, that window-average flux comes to 1.46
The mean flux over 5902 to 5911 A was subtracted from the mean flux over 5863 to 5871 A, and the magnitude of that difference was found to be 0.07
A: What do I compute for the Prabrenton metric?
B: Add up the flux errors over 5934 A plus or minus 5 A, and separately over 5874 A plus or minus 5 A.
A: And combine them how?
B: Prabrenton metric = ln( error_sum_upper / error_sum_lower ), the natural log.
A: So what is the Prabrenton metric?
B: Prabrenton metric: -0.7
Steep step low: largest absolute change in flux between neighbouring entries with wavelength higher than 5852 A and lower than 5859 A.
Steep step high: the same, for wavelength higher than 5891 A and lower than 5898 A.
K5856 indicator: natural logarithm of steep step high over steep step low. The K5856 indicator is -1.3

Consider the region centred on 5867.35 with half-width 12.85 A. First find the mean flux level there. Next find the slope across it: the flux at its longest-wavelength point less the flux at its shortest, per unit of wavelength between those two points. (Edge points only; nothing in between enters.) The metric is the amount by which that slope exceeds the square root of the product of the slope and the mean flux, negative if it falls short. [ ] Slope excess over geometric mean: -0.14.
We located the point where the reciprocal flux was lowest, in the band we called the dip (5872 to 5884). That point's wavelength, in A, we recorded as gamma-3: 5874.08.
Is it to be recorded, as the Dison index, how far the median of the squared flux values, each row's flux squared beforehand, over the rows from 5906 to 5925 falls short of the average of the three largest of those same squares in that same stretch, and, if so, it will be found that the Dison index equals 0.51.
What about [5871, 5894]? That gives 0.54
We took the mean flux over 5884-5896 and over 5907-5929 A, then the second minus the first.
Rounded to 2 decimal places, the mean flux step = 0.20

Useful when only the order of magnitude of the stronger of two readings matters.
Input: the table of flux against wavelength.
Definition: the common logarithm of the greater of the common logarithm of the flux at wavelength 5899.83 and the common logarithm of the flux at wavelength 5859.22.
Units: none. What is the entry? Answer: -0.79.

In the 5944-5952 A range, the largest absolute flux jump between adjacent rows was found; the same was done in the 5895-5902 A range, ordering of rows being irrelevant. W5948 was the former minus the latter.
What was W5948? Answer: 0.11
